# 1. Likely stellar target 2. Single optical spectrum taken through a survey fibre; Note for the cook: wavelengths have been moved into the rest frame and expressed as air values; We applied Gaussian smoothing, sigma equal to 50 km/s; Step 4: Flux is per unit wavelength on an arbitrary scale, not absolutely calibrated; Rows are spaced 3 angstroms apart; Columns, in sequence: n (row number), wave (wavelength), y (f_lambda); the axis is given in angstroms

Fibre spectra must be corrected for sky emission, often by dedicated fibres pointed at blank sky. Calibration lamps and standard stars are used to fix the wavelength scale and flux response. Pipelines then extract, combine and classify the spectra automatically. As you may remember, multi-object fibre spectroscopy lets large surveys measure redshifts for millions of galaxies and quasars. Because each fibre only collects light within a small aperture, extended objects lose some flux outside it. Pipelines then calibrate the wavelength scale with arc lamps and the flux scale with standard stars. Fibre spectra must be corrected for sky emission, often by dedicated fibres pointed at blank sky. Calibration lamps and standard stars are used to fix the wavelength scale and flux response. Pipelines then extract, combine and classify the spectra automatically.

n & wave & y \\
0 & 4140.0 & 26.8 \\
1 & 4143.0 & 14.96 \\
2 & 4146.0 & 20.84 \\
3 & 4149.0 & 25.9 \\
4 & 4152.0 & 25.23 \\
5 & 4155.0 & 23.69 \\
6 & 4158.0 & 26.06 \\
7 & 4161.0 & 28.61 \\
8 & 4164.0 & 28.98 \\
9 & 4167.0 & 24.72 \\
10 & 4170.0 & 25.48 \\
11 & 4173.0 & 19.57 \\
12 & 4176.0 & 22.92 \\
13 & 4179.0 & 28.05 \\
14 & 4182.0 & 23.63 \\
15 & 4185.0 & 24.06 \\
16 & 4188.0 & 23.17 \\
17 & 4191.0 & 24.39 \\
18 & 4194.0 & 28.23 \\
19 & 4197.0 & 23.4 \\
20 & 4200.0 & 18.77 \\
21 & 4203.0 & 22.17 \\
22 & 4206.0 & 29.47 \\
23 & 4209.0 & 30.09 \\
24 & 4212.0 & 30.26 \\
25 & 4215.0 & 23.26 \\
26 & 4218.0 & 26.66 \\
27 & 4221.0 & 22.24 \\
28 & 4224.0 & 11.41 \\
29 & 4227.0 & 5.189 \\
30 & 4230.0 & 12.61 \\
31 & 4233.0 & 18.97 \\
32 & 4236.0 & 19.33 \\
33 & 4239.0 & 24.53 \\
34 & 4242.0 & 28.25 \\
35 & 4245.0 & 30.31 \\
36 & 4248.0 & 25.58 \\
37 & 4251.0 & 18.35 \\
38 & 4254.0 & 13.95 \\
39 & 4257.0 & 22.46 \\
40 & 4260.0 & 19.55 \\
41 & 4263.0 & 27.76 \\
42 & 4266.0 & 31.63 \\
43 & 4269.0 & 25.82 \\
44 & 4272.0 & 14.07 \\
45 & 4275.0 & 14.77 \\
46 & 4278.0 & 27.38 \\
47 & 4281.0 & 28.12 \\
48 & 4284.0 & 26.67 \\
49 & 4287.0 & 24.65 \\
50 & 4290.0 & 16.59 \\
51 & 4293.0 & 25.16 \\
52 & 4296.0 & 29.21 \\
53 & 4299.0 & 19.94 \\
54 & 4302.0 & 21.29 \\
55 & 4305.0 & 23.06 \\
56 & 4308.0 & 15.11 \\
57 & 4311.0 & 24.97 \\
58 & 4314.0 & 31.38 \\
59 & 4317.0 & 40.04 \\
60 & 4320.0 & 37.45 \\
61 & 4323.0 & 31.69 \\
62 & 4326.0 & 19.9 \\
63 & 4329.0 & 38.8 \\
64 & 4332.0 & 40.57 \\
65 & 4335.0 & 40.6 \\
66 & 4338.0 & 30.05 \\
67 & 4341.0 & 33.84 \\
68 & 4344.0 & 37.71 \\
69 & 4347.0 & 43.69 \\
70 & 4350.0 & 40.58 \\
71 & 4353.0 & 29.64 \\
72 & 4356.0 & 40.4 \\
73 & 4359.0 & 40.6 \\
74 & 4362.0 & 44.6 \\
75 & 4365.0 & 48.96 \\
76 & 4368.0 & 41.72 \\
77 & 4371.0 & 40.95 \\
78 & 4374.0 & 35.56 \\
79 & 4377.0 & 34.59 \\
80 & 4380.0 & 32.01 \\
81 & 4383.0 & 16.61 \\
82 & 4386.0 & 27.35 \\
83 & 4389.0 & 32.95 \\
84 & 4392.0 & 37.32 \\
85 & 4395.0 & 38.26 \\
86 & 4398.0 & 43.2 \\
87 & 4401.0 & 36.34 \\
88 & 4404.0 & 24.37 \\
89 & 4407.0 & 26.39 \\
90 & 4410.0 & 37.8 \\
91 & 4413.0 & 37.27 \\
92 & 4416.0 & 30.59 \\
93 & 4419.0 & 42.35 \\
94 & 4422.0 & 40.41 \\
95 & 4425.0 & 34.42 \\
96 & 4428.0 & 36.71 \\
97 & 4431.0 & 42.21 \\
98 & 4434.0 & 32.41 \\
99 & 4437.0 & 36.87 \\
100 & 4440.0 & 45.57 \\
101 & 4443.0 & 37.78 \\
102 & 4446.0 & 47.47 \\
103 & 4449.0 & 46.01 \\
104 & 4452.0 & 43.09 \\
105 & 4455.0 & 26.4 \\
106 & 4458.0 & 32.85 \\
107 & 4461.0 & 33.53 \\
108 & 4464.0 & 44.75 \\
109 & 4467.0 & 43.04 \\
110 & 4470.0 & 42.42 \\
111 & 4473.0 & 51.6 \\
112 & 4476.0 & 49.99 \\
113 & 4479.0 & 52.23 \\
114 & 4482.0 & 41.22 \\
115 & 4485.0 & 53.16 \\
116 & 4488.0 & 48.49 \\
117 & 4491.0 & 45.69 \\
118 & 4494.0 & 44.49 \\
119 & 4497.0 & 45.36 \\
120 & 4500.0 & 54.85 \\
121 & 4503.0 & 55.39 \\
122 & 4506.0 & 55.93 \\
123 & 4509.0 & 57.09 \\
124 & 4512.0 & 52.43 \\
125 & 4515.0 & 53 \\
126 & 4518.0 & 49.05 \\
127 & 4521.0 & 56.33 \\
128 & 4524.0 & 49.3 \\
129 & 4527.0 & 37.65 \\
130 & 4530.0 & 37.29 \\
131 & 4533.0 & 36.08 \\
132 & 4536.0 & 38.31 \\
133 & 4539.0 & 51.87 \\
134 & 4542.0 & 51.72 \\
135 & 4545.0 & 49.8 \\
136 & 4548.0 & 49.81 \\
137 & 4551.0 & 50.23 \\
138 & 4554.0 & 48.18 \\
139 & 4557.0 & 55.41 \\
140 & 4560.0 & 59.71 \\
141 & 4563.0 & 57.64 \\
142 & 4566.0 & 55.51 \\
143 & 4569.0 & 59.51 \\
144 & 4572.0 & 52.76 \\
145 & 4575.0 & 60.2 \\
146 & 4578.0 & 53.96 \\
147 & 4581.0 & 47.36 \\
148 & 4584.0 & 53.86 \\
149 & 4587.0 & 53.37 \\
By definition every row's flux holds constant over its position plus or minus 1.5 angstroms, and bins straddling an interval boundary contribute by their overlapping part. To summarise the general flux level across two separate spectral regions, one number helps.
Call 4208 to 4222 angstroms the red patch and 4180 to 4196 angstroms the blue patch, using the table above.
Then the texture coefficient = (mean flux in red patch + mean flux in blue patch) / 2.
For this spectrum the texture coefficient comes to 26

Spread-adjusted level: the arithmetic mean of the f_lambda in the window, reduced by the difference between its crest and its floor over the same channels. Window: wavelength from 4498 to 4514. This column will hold 50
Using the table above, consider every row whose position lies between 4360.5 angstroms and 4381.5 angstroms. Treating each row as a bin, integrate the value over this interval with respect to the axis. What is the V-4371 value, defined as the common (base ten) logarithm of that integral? 2.92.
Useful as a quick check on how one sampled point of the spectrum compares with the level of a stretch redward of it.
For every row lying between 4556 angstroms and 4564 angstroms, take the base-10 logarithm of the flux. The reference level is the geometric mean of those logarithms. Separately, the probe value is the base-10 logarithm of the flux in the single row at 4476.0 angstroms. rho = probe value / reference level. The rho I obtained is 0.97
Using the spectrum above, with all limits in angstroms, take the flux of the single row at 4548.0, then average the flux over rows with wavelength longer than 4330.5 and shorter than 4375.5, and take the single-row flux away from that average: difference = -11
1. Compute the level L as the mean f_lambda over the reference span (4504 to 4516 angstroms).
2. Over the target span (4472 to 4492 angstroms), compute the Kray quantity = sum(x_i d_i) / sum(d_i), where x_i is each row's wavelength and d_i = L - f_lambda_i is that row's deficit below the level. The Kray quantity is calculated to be 4483.5 angstroms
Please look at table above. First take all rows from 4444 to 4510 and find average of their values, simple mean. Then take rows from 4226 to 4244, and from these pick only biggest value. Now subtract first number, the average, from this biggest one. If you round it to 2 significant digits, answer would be -18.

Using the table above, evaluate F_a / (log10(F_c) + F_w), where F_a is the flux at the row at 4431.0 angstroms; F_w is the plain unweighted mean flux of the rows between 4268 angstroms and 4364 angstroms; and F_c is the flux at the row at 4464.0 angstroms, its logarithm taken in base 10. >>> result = 1.3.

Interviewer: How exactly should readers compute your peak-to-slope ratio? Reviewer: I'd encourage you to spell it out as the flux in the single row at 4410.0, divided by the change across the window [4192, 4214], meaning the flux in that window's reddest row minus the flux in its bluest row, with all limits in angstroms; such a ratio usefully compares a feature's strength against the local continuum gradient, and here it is 19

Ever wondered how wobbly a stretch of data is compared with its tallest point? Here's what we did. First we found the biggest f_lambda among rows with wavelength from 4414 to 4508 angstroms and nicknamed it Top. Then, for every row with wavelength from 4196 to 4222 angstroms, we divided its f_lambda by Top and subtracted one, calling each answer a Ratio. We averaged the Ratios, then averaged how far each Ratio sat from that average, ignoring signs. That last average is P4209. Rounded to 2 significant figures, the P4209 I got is 0.063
